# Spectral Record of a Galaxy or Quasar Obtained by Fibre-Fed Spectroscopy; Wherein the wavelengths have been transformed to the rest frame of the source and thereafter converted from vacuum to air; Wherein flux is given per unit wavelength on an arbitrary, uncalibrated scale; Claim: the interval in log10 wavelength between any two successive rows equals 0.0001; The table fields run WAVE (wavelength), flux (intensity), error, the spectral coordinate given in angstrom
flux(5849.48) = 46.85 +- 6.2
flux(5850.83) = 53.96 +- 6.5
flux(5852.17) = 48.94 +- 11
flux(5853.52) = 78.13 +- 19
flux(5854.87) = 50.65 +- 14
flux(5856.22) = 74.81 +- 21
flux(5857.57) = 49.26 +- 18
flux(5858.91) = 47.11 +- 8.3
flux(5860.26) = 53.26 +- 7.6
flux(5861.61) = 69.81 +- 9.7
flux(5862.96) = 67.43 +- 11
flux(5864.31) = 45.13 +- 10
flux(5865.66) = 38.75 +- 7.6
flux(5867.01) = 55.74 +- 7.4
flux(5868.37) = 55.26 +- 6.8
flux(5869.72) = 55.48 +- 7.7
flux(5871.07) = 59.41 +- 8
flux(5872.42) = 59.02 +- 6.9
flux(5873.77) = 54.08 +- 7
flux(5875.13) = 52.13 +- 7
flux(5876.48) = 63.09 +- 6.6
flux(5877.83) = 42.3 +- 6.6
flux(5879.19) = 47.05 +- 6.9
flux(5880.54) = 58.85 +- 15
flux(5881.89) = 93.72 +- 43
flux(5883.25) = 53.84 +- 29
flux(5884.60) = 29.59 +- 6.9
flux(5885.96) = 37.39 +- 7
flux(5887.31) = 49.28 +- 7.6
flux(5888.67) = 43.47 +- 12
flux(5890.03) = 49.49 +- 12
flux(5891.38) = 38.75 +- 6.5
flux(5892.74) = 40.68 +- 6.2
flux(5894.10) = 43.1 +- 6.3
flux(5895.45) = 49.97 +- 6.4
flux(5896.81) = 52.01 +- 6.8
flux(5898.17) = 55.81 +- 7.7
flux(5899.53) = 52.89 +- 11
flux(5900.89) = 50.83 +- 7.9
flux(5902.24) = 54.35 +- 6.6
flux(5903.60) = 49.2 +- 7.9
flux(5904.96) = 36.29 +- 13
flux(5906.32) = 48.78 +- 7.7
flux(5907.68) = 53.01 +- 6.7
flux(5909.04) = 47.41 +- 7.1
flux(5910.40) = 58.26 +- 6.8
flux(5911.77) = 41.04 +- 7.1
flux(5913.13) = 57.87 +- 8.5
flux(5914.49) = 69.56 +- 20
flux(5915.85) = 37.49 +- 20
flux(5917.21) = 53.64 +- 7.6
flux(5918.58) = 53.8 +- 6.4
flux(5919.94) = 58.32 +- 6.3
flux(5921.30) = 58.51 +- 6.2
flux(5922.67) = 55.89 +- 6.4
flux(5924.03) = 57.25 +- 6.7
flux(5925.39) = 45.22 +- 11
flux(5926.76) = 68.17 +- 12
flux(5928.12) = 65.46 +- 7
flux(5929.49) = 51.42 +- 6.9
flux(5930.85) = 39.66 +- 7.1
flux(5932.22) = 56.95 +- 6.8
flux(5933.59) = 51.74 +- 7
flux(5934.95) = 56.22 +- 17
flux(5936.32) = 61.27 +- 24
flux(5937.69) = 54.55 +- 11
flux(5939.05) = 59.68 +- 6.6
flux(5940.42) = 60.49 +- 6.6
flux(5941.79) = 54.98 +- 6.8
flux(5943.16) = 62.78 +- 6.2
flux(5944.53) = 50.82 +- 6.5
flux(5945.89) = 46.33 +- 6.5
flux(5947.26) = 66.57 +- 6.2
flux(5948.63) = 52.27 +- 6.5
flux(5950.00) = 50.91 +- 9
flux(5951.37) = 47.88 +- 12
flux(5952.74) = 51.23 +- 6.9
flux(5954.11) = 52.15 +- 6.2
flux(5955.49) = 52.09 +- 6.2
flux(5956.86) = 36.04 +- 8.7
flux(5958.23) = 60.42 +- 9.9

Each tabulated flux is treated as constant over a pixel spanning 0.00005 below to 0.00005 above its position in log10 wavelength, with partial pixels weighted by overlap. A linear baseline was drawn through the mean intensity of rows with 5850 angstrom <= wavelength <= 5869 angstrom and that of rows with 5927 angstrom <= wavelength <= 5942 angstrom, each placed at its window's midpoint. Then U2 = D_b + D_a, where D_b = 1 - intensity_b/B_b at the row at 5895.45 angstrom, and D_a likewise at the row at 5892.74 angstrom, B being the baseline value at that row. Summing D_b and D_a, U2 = 0.4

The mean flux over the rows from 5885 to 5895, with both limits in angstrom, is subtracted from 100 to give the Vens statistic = 57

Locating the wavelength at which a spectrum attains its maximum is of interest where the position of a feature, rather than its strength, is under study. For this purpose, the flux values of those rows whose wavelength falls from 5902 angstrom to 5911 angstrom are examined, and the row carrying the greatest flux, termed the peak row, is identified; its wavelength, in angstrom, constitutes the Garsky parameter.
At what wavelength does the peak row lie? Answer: 5910.40 angstrom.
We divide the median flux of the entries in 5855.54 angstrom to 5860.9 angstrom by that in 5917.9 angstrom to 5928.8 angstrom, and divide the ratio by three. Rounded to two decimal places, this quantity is 0.30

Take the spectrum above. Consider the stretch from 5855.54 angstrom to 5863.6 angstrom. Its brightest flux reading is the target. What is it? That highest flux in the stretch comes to 74.81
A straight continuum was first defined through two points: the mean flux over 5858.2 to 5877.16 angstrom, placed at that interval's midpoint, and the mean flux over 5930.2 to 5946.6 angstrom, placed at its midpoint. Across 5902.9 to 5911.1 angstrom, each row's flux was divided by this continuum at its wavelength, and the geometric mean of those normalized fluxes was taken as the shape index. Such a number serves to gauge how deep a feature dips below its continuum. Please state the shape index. 0.88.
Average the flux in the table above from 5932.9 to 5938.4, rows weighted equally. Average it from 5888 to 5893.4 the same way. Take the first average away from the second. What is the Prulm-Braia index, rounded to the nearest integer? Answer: -13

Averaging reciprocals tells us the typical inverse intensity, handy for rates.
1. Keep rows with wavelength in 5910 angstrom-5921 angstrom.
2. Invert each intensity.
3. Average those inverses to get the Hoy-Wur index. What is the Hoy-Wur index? 0.0193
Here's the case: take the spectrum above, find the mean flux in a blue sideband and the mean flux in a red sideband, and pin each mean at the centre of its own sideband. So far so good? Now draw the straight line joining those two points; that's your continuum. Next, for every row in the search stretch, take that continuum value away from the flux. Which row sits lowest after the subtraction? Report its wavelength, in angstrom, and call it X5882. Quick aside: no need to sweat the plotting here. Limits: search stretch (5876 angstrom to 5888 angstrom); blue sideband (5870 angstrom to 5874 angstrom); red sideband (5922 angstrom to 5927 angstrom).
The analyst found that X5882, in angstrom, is 5884.60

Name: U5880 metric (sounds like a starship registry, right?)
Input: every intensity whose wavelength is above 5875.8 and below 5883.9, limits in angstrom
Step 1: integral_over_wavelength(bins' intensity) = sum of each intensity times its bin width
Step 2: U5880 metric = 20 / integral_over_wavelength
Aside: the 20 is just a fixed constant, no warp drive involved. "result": 0.041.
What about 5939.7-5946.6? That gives 0.053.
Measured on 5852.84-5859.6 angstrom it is 0.049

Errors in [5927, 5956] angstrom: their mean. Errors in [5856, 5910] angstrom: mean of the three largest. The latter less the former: 22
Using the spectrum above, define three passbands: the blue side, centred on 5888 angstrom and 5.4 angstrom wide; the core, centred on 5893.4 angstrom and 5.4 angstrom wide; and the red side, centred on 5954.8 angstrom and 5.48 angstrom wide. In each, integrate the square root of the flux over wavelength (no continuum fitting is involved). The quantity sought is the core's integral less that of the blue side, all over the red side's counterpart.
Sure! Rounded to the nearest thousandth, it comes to -0.018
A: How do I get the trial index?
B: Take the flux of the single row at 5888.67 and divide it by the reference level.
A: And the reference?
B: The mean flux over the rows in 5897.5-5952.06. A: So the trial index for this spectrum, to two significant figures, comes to 0.81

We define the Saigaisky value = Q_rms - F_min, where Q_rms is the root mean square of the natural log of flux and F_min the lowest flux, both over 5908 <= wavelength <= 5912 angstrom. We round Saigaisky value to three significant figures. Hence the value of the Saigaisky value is -37.2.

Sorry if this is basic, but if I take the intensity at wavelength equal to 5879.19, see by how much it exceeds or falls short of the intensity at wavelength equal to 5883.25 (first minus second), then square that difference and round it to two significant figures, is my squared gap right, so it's 46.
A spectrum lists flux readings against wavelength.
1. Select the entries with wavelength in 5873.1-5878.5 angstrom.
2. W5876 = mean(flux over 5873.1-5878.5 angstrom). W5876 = 52.9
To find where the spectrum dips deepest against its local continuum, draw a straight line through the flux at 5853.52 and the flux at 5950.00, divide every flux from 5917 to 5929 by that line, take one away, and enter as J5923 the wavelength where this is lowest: 5925.39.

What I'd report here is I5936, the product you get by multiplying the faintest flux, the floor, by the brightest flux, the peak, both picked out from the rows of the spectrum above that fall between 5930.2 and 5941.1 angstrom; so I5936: 2430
